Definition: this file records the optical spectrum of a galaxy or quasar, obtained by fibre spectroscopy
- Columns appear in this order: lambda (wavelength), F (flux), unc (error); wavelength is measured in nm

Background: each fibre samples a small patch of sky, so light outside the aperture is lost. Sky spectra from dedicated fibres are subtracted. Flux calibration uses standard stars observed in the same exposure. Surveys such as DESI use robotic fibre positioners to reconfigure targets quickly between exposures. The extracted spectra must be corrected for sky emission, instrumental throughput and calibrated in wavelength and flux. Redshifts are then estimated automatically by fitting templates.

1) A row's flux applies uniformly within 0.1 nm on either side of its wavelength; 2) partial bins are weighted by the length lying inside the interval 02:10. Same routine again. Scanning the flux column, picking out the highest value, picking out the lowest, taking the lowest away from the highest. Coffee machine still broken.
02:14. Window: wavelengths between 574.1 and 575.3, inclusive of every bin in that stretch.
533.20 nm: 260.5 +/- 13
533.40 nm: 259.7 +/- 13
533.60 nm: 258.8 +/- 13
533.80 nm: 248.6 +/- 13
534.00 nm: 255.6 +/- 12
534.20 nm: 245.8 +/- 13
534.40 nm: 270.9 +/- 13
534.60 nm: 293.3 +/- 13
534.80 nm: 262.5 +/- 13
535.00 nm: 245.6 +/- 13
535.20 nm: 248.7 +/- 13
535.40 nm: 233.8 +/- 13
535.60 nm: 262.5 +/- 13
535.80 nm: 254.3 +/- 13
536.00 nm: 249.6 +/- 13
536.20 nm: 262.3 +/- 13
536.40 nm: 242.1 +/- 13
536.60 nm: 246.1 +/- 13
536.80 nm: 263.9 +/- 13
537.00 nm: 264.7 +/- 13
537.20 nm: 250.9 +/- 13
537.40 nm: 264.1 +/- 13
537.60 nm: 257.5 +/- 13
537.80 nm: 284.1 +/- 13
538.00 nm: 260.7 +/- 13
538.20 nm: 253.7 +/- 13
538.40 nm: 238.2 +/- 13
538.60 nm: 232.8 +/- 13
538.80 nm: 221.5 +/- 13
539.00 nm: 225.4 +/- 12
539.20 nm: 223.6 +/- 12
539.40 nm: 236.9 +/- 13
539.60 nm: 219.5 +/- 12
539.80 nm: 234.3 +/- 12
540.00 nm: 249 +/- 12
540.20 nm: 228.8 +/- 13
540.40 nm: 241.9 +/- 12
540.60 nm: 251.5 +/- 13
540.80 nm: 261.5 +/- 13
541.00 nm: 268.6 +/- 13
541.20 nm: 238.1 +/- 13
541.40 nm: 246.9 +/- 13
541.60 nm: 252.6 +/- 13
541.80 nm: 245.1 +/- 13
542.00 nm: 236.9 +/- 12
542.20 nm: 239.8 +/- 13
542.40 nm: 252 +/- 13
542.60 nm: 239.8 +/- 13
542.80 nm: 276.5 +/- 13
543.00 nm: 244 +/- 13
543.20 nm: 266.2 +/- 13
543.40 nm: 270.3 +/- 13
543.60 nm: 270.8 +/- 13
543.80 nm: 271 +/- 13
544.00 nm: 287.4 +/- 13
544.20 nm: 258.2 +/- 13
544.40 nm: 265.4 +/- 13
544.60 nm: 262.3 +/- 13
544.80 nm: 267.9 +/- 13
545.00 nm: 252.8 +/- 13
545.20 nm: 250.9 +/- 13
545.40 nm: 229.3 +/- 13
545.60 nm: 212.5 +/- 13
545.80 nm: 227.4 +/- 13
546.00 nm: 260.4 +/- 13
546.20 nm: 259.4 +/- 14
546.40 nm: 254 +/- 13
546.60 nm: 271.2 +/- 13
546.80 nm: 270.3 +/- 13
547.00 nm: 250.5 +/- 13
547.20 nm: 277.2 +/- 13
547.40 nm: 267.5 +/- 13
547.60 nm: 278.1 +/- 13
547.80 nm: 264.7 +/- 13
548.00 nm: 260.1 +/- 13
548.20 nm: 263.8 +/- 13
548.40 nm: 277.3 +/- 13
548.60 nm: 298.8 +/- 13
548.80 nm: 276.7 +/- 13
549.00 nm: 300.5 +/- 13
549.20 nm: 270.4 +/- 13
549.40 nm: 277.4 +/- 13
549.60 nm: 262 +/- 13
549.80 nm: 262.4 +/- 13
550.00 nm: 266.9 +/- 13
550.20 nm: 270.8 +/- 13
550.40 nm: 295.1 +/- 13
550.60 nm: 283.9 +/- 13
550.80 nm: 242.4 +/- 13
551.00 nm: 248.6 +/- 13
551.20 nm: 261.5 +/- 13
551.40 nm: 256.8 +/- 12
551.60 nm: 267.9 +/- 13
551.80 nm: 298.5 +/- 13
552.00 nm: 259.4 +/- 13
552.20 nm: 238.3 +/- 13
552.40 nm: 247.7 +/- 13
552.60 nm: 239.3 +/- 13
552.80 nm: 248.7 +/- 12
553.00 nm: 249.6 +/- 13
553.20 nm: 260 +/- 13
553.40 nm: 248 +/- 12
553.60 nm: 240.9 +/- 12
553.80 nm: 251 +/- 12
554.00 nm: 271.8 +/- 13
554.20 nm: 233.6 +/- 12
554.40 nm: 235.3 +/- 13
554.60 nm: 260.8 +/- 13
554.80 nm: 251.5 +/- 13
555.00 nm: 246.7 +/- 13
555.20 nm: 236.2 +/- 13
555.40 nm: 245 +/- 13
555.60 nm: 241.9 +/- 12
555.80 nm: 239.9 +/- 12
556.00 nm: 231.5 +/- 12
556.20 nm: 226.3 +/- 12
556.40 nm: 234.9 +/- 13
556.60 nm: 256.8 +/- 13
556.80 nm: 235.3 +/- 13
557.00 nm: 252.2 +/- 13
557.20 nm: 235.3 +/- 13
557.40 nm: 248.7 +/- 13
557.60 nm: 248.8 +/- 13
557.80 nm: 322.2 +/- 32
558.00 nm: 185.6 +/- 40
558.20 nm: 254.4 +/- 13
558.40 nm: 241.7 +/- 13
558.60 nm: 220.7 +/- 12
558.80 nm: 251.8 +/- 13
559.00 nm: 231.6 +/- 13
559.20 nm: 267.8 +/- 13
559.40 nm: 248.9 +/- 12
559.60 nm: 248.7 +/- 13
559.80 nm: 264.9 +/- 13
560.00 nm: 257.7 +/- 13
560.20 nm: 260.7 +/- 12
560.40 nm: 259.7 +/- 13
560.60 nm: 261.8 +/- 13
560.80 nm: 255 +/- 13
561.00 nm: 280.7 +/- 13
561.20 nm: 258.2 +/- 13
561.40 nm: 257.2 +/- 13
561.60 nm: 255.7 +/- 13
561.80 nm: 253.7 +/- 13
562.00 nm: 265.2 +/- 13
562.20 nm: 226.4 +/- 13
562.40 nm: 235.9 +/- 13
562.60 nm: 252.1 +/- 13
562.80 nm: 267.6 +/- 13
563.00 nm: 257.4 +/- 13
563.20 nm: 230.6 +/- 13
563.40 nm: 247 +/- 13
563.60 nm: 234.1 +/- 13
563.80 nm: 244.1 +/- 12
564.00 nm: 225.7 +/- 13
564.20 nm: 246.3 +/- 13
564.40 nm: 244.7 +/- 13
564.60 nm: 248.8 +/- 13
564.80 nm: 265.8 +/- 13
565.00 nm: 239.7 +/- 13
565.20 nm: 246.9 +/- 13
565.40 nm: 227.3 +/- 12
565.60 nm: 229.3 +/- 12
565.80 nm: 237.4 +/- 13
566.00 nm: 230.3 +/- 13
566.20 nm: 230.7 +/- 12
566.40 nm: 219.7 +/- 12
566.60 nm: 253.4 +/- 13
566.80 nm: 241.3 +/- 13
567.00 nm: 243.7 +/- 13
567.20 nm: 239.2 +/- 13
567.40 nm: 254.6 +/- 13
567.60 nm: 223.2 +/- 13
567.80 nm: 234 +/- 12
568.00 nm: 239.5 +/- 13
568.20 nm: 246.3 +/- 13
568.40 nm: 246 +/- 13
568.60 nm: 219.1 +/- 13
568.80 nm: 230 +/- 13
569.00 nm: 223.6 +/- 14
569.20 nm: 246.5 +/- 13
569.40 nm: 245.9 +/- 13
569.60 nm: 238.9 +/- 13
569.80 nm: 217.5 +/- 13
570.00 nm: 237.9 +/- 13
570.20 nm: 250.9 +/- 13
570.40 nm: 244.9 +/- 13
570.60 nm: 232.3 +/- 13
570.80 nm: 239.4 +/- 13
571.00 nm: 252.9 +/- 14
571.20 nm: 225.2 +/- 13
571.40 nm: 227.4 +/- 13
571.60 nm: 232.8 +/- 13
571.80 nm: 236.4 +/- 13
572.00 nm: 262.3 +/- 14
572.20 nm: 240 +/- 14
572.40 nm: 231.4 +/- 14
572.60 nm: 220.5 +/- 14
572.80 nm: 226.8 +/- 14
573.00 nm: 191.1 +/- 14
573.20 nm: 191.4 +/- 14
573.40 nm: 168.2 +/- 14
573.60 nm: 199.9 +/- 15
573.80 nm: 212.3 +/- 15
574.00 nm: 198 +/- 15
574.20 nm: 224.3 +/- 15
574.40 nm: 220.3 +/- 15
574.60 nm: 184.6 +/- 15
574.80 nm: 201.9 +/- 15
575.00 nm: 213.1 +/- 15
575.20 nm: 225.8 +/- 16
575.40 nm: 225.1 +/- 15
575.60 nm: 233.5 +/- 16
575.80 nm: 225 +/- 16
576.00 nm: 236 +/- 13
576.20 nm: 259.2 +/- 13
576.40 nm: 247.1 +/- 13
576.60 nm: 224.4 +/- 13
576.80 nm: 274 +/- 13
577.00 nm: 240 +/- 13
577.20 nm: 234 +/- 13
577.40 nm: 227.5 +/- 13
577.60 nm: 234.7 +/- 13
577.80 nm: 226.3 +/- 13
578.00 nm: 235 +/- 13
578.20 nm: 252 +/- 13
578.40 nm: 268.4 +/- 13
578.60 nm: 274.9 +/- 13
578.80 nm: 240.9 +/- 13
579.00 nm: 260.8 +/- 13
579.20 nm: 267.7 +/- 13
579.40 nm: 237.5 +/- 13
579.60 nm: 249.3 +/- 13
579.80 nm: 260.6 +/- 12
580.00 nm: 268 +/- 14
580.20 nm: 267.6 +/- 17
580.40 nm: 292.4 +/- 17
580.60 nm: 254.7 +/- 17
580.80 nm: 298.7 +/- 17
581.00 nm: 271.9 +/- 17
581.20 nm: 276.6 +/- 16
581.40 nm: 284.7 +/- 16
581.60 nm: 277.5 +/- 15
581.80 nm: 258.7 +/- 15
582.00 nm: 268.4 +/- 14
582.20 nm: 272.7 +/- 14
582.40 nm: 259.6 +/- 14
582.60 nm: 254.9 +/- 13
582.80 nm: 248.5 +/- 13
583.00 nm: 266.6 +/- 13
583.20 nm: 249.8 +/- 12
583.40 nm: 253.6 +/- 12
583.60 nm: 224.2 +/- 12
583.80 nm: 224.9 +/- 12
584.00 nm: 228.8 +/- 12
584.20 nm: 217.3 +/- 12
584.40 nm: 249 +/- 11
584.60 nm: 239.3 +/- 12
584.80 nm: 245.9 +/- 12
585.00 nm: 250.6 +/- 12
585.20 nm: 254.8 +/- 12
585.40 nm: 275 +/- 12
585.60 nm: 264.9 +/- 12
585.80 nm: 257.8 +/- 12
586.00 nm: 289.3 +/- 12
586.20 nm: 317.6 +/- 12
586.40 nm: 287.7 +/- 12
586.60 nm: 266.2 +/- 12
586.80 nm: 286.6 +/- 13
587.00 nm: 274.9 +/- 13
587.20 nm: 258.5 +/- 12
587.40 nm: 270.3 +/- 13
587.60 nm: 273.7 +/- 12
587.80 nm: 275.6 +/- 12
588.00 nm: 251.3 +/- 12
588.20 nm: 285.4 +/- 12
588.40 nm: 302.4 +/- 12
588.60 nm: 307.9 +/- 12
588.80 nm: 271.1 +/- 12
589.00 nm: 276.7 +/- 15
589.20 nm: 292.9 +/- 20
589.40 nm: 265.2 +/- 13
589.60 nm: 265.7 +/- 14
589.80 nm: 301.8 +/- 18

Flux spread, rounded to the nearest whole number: 41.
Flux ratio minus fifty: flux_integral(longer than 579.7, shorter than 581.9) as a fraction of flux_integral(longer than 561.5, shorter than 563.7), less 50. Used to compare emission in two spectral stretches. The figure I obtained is -48.90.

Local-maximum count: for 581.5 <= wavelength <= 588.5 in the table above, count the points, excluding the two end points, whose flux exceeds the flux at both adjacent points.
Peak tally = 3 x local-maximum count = 27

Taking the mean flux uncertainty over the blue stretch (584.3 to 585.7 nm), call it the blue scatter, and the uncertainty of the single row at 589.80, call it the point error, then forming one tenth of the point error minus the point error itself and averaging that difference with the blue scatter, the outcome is -2.2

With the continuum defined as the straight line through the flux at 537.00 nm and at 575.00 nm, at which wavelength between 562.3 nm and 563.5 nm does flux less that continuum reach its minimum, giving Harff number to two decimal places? 563.20 nm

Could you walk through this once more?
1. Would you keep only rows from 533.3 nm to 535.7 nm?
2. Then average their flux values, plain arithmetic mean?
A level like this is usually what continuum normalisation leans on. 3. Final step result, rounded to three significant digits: 257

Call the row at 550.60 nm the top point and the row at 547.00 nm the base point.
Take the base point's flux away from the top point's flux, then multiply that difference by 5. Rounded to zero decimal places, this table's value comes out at 167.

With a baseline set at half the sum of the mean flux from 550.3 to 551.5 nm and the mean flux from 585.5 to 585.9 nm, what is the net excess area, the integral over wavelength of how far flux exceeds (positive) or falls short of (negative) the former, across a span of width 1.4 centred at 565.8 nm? -44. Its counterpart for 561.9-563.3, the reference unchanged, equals -21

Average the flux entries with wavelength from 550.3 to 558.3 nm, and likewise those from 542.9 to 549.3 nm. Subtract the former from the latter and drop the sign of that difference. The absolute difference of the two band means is 12.9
